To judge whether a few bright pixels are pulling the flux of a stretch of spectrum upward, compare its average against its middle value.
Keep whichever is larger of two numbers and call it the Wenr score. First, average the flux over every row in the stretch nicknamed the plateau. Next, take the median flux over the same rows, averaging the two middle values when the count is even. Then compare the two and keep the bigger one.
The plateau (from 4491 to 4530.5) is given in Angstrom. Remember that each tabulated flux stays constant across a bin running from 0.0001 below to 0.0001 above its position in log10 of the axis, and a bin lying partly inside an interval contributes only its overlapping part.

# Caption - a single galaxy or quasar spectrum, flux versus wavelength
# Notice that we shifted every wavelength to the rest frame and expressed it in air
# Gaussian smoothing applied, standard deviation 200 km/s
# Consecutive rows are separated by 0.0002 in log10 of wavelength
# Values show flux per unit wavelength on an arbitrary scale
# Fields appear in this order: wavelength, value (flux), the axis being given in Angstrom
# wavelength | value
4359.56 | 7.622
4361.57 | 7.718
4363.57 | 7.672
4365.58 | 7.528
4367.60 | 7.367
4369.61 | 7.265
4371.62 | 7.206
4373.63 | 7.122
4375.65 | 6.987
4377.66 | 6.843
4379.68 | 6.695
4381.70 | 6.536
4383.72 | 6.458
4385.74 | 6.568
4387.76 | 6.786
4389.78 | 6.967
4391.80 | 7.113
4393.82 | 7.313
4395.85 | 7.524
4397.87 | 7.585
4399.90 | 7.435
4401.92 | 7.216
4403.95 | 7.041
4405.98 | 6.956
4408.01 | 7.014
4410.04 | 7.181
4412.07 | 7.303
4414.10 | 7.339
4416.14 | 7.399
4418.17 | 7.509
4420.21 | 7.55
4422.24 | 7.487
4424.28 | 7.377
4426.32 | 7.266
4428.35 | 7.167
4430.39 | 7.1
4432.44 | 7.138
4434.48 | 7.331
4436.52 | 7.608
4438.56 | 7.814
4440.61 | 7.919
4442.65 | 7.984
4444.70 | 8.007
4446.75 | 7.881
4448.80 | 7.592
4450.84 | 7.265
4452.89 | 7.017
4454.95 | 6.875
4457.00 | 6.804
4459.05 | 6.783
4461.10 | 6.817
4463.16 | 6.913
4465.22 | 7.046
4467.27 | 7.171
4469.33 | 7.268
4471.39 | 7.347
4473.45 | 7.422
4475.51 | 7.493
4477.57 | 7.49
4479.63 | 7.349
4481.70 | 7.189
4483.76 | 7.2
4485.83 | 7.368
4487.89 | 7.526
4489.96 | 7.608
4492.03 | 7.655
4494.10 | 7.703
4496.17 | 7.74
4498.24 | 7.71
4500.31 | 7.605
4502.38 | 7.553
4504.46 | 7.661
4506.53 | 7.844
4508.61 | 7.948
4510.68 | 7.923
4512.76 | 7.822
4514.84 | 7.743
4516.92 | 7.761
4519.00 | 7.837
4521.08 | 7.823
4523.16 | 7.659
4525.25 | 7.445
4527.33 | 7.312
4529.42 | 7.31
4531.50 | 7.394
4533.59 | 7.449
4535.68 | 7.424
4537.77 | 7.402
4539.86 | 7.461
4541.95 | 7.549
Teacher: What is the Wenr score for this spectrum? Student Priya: 7.71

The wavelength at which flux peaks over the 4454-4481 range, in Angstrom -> 4475.51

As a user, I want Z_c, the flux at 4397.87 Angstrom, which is 7.585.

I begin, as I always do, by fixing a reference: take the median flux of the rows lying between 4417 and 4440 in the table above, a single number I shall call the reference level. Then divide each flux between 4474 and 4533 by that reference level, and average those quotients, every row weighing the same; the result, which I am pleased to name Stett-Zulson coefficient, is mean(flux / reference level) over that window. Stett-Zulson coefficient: 1.03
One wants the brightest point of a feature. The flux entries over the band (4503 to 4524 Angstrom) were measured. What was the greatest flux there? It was 7.948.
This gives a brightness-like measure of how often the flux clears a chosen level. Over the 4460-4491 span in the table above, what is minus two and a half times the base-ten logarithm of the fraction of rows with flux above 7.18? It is 0.34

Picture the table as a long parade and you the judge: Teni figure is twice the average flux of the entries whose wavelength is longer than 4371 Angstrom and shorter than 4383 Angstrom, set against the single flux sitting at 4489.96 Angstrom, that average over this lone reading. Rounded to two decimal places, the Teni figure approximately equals 1.81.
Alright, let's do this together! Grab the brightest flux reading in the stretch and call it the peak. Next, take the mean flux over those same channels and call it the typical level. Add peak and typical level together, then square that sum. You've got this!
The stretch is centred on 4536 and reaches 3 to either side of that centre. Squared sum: 221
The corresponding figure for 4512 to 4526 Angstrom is 242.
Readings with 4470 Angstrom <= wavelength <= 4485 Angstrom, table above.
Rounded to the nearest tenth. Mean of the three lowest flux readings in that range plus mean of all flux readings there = 14.6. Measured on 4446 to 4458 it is 14.1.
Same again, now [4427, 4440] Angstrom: 14.5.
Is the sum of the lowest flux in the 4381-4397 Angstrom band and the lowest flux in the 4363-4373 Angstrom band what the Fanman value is 13.7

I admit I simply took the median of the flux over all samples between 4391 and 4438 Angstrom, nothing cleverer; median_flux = 7.31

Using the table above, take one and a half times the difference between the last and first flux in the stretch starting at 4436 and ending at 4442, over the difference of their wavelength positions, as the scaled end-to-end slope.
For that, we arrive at 0.11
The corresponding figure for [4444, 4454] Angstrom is -0.18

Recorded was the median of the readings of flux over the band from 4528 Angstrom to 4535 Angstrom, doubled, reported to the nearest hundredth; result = 14.79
